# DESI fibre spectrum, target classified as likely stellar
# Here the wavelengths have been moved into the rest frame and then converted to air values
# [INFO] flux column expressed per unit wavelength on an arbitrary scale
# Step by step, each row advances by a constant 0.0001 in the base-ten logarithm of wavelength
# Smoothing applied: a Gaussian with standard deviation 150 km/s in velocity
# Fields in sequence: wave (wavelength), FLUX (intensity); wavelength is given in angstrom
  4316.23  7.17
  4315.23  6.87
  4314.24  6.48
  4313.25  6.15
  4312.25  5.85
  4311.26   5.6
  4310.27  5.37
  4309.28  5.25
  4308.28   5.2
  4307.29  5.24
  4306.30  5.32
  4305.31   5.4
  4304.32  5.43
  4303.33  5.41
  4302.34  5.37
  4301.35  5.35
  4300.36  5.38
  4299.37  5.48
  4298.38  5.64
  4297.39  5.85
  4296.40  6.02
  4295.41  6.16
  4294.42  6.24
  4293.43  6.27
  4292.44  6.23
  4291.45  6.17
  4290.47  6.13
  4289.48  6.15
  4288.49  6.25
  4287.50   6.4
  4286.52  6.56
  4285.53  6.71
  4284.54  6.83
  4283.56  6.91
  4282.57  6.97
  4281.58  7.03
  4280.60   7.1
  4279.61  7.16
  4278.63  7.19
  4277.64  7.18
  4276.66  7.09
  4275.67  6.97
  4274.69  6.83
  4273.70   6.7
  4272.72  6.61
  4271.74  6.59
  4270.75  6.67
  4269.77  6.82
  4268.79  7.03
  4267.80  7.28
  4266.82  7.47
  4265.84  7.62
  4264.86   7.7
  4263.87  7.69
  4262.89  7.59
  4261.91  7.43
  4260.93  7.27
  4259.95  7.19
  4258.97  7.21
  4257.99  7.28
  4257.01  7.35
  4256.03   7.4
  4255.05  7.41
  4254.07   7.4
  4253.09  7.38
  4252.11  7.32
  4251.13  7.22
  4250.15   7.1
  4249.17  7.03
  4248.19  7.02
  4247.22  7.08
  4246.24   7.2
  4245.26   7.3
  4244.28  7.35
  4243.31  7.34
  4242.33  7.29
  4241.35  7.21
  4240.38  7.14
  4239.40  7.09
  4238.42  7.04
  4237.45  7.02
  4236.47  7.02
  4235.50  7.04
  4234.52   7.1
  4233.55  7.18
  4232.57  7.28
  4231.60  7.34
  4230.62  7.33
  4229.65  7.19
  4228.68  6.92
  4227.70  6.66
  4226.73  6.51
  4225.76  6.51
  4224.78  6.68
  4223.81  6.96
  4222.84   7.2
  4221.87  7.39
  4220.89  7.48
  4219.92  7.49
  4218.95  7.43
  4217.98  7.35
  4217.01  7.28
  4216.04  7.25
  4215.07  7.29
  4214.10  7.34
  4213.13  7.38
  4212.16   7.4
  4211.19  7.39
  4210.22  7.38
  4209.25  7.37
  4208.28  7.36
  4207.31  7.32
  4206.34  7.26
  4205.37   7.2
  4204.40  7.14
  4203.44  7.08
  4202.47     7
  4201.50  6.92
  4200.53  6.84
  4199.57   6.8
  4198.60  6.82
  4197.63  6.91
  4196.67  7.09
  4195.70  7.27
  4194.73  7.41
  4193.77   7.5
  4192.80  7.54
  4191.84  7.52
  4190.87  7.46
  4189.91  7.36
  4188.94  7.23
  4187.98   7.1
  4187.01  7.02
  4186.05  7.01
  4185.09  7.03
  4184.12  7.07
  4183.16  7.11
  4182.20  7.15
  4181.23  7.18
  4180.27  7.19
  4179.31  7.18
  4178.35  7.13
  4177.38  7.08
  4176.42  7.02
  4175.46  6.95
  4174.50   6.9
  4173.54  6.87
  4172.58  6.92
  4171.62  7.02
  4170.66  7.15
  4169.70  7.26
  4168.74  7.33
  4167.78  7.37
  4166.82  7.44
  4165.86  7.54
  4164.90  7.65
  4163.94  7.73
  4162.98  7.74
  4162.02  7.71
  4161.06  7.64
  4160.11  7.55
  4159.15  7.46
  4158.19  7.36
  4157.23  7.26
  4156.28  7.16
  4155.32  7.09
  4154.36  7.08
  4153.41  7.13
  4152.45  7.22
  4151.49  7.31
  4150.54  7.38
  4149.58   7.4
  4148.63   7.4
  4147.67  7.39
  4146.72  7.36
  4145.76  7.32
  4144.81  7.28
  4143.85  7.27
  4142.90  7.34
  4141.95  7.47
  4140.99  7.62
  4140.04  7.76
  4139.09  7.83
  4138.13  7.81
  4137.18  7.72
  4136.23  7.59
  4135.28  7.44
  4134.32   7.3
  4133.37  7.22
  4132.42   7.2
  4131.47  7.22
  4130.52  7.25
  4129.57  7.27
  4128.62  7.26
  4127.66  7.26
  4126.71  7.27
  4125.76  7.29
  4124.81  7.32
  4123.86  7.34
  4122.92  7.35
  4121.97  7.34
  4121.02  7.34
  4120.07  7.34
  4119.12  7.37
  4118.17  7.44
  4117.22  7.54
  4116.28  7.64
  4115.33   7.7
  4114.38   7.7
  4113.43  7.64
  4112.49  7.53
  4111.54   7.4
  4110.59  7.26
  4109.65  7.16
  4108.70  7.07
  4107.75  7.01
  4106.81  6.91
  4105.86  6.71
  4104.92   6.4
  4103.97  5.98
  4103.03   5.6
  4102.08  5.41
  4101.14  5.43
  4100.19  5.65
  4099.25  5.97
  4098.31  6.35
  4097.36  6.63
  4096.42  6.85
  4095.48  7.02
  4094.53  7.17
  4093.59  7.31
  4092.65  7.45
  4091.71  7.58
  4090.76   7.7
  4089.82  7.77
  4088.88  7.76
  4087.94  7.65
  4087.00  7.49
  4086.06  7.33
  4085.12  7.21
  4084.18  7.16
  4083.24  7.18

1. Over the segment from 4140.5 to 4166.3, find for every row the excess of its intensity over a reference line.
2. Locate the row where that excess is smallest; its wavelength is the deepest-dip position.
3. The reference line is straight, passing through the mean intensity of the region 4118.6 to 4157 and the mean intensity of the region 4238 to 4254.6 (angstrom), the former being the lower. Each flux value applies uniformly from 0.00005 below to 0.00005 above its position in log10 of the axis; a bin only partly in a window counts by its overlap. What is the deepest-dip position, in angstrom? 4154.36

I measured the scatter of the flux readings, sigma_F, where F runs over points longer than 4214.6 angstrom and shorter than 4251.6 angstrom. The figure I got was 0.24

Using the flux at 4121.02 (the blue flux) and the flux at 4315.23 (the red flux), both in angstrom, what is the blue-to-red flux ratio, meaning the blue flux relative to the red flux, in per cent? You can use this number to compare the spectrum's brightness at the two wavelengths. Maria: 107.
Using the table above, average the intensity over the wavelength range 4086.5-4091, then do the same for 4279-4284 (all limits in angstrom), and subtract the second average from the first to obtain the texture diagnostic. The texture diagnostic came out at 0.64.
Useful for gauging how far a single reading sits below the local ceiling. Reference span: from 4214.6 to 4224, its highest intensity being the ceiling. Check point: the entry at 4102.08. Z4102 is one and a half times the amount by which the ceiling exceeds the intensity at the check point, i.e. 3.1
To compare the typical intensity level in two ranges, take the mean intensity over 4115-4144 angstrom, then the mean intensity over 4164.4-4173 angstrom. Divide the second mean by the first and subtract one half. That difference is 0.48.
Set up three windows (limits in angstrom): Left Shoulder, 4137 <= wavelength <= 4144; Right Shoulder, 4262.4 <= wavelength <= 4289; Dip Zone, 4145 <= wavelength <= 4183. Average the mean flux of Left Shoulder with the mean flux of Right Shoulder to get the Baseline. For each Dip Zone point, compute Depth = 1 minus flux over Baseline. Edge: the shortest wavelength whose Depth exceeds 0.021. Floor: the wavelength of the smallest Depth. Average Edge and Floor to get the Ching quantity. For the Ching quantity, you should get 4158.2 angstrom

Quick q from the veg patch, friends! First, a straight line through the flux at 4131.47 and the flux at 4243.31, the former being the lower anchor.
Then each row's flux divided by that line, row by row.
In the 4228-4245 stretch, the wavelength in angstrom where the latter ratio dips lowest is 4228.68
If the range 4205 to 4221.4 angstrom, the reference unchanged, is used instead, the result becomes 4205.37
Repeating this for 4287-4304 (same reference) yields 4301.35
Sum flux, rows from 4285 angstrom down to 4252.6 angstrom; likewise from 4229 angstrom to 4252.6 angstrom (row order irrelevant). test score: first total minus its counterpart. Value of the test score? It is 64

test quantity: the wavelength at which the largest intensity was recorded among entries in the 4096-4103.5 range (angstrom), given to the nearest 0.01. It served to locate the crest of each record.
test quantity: 4096.42 angstrom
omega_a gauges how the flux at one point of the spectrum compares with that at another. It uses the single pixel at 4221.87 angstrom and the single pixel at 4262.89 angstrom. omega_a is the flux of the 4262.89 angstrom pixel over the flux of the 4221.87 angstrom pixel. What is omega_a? 1.03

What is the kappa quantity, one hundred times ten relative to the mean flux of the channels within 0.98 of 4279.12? 139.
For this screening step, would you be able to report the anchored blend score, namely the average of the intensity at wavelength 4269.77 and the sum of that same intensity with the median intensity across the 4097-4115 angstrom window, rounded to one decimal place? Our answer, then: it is 10.2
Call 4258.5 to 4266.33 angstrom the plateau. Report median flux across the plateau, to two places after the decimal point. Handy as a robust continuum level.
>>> 7.51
